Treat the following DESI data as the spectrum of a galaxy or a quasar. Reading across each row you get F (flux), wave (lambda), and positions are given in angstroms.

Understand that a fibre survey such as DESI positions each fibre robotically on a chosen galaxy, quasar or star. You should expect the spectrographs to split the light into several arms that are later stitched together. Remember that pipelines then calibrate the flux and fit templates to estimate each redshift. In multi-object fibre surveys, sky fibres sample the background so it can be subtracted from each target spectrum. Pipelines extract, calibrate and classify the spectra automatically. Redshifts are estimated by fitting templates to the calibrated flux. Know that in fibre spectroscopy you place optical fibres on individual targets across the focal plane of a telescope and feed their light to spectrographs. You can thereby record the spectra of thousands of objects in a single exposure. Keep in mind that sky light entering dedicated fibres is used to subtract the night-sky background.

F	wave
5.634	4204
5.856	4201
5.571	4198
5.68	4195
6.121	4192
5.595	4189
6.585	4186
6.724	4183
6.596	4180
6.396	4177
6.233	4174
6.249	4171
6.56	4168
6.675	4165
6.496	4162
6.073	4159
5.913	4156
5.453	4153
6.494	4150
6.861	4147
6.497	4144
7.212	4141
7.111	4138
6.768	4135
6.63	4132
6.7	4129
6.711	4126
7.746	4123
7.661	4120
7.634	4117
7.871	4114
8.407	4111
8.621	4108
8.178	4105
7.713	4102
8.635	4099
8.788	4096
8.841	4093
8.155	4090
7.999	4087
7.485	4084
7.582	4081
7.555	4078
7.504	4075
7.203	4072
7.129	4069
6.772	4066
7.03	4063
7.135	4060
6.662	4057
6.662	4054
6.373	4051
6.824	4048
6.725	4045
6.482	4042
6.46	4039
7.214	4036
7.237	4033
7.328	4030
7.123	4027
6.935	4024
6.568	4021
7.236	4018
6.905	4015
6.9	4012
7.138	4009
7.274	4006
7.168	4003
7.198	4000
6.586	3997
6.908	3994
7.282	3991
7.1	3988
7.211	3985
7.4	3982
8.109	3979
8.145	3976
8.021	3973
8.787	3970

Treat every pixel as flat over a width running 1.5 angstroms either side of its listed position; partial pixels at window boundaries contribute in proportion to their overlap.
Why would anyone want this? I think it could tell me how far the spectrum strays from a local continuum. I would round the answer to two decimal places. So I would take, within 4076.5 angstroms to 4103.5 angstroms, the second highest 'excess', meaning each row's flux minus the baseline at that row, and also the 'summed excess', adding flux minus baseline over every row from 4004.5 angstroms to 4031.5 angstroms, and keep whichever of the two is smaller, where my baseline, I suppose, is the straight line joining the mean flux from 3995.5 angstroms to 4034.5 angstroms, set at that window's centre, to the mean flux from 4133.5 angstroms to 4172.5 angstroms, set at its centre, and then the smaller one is 0.10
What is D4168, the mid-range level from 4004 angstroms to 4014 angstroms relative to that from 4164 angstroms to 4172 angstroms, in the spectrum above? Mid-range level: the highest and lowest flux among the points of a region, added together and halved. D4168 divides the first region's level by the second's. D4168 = 1.10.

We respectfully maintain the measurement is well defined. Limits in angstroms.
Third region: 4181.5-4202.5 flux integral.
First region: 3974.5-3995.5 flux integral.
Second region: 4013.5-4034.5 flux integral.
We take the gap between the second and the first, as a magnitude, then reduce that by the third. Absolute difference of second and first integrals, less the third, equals -118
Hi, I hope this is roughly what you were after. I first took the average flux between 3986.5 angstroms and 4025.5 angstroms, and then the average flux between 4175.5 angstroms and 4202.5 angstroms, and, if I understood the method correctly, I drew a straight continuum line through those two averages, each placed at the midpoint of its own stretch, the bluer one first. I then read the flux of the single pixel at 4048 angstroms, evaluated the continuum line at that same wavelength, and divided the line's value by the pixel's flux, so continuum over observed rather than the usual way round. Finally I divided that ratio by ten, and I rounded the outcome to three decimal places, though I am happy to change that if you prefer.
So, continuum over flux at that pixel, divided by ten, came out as 0.100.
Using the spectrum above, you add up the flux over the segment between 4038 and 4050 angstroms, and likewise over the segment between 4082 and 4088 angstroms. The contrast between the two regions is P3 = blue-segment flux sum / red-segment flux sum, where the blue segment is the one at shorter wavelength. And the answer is 1.7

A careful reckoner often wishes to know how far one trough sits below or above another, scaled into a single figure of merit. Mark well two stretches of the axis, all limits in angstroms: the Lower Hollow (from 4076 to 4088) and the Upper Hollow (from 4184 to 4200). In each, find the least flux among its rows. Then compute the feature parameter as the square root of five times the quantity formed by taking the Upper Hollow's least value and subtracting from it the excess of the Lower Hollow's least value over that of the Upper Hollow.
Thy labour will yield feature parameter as 4.3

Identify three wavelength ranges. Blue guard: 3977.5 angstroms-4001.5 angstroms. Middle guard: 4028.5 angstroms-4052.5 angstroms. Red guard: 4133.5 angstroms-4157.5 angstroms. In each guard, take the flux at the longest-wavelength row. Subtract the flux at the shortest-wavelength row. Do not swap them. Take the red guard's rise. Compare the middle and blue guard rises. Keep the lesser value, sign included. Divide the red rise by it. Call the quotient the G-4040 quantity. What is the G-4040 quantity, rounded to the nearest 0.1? 0.9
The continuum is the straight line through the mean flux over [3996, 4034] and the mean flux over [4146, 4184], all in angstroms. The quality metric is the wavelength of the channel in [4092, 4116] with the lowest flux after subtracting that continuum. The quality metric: 4102 angstroms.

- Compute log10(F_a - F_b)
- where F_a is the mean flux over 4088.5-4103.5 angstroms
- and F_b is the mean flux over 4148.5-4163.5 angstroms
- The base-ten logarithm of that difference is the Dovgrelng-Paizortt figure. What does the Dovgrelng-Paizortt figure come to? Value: 0.37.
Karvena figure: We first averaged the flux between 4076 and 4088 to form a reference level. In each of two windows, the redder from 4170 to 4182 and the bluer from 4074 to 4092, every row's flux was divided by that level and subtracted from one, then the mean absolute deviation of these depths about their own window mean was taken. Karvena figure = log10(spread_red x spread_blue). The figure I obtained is -3.3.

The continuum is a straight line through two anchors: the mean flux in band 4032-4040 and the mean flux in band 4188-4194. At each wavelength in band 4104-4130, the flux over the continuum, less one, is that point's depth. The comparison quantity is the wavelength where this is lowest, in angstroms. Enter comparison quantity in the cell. 4126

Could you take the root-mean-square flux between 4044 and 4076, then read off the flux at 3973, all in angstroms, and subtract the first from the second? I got 1.1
